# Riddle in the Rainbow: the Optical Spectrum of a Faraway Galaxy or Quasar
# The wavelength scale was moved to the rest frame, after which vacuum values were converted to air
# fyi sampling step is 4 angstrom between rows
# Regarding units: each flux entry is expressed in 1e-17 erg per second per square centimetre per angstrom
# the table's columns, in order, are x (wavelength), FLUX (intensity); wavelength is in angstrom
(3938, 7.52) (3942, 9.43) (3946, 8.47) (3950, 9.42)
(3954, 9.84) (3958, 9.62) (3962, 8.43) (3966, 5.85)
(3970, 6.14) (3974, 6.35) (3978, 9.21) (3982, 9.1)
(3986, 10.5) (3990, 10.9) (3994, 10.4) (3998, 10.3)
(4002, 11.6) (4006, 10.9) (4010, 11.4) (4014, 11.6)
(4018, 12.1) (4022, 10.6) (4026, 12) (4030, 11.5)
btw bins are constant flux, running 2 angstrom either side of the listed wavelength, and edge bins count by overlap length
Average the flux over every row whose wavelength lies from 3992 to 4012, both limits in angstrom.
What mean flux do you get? 10.9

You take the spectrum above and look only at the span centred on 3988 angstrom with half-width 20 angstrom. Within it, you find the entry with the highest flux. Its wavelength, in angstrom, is 4002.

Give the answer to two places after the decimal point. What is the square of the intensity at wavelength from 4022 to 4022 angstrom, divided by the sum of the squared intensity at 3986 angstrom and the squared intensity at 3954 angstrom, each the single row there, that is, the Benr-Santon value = 0.54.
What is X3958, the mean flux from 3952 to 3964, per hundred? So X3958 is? 0.093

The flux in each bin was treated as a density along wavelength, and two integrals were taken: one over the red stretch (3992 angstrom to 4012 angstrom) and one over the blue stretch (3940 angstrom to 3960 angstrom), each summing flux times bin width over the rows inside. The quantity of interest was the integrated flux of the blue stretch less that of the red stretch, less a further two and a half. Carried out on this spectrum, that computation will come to -34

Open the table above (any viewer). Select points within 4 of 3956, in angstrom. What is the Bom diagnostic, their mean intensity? 9.7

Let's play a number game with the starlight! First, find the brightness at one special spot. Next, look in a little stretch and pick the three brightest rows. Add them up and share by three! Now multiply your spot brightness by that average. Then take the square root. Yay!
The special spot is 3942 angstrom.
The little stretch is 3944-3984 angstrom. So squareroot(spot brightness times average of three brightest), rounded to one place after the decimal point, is 9.5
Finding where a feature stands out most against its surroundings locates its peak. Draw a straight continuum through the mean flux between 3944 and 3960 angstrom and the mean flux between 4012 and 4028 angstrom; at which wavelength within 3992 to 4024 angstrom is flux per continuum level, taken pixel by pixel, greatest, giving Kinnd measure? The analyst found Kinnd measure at 4002 angstrom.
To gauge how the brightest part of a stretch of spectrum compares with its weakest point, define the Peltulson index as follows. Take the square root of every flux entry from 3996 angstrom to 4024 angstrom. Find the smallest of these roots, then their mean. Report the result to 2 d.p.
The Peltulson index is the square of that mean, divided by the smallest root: 3.49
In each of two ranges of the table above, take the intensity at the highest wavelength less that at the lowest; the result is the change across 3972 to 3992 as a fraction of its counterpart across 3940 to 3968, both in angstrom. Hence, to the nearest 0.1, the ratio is -1.3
